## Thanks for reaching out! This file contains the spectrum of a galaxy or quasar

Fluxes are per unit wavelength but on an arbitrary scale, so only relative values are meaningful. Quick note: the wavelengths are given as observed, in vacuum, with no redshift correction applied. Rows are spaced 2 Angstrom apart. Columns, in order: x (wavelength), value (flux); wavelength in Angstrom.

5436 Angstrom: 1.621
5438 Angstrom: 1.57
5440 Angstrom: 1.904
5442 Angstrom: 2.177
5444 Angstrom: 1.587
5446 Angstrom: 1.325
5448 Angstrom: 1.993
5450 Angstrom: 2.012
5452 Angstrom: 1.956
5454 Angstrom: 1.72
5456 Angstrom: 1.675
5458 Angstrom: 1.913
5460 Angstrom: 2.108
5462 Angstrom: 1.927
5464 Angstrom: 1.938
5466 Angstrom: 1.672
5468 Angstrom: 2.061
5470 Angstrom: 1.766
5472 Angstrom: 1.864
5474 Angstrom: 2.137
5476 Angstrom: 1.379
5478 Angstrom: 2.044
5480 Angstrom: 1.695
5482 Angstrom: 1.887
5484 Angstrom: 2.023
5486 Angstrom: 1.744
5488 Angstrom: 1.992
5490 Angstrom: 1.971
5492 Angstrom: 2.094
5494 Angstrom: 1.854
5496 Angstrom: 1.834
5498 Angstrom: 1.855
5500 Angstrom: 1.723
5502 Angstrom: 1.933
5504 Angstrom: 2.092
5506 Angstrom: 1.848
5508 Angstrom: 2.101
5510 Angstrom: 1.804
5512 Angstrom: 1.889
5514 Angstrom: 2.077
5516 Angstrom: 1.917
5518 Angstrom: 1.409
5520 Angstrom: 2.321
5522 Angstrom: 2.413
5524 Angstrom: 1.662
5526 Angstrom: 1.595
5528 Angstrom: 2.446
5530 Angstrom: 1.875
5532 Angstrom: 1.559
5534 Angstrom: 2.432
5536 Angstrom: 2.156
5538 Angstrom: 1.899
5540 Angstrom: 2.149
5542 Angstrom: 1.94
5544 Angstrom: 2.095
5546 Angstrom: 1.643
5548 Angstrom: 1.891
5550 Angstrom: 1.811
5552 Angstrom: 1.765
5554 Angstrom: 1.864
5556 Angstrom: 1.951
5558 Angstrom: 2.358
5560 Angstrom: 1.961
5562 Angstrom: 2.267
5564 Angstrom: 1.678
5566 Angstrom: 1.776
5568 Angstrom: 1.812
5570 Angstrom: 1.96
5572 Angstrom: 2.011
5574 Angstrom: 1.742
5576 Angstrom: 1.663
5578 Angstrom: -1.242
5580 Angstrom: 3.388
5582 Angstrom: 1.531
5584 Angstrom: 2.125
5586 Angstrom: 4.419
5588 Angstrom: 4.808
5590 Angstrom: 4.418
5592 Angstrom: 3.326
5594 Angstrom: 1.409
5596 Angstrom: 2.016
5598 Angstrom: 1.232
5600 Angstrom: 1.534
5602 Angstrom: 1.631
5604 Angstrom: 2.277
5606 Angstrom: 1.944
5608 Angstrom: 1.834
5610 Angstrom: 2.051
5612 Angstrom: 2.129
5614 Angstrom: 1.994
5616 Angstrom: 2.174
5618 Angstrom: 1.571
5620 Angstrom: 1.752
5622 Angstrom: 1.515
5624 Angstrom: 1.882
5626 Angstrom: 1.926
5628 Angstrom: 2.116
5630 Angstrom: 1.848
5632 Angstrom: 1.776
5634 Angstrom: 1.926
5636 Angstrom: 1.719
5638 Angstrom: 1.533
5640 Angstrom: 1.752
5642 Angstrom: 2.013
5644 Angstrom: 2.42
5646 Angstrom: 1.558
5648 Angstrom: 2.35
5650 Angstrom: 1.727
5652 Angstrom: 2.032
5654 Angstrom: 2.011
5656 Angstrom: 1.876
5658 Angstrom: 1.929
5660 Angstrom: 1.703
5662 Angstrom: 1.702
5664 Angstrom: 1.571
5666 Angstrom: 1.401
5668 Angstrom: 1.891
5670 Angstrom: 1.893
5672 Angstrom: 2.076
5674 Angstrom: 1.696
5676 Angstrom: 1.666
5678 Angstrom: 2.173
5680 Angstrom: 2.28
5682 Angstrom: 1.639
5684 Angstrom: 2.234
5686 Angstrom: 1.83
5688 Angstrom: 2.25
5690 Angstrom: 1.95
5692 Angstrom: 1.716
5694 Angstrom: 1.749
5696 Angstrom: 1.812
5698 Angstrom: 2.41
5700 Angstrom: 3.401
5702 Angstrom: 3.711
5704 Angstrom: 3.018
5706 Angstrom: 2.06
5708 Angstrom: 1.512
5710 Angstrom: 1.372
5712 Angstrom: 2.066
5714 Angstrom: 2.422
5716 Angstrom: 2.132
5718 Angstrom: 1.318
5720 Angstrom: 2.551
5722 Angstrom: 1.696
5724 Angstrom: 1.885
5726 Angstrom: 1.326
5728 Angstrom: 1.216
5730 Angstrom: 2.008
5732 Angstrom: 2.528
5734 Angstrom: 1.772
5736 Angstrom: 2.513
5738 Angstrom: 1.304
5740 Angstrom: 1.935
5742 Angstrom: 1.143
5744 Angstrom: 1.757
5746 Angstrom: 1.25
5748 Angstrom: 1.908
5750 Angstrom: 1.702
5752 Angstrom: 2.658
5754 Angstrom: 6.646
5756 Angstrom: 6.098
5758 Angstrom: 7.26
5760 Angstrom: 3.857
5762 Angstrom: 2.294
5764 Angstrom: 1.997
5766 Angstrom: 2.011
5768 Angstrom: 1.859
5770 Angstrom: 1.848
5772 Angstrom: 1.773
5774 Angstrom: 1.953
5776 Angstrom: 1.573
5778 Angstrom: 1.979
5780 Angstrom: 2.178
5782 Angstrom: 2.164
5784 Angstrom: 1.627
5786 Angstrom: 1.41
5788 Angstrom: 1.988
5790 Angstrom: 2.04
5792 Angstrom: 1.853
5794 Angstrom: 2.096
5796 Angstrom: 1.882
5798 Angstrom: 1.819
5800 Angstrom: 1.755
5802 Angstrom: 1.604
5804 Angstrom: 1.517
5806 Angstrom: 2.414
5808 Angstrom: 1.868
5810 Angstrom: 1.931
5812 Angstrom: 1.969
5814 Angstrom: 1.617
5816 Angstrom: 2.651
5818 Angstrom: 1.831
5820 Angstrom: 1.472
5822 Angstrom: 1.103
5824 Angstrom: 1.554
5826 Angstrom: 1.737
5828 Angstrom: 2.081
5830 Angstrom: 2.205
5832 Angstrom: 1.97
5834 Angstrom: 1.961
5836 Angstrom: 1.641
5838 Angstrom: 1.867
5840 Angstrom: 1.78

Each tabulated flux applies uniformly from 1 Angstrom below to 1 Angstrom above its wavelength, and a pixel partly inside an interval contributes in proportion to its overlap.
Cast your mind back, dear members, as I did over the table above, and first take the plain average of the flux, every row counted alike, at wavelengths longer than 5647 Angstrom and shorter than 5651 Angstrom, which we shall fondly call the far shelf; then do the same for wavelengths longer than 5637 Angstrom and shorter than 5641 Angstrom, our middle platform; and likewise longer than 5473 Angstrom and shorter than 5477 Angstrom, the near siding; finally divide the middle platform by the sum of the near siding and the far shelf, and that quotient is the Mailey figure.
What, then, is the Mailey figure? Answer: 0.43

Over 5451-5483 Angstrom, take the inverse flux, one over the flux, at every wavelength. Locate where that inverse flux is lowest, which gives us 5474 Angstrom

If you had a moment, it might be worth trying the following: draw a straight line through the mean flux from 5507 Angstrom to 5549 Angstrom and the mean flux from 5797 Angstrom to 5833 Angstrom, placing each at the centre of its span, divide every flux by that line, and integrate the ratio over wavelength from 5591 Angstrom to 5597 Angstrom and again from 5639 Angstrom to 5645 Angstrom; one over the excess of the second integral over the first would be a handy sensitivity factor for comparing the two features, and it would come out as -1.9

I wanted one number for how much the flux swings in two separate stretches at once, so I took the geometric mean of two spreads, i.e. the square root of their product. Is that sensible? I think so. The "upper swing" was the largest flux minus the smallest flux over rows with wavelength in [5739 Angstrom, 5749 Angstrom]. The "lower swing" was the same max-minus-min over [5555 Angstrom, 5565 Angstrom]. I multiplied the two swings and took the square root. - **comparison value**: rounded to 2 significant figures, 0.73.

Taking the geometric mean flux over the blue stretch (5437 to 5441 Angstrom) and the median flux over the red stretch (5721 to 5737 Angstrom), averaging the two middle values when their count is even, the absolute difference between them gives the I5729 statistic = 0.10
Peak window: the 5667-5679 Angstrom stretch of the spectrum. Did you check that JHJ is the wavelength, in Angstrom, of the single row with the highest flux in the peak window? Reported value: 5678 Angstrom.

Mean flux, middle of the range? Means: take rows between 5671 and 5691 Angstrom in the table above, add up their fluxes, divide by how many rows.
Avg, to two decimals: 1.98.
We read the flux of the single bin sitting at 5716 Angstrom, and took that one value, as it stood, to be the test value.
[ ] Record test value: 2.132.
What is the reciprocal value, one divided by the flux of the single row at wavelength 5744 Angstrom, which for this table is 0.569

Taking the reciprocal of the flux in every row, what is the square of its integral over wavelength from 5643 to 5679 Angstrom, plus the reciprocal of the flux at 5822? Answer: 386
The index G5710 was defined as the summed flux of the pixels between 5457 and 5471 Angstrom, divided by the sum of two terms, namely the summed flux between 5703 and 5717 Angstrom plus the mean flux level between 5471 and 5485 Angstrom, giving 0.81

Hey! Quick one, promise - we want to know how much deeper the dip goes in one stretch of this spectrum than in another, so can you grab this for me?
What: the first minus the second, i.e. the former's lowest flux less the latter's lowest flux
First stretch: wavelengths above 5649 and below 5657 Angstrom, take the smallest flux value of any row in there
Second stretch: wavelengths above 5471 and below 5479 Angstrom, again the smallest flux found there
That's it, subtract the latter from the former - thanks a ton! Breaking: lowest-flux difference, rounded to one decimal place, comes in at 0.3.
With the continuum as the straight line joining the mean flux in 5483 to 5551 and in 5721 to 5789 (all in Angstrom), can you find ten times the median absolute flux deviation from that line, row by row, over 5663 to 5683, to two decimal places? 3.98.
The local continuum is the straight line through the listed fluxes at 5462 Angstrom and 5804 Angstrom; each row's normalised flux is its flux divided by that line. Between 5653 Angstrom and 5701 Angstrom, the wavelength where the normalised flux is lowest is 5666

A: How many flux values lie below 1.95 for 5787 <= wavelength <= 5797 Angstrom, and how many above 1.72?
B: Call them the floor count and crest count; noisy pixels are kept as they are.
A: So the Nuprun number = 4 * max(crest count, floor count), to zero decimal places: 20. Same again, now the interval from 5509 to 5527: 24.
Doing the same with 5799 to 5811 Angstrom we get 20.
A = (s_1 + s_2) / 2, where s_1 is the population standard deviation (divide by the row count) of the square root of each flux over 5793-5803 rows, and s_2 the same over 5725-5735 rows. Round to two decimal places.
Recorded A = 0.12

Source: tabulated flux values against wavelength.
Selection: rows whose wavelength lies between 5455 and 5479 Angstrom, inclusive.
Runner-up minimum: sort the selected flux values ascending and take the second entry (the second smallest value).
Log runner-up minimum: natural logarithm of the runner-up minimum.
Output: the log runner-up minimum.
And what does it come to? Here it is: 0.51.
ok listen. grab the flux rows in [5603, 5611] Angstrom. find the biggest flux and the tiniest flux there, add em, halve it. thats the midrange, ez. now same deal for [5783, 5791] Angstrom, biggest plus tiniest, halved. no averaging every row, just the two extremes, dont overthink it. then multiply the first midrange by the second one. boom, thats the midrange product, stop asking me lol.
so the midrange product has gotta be 3.55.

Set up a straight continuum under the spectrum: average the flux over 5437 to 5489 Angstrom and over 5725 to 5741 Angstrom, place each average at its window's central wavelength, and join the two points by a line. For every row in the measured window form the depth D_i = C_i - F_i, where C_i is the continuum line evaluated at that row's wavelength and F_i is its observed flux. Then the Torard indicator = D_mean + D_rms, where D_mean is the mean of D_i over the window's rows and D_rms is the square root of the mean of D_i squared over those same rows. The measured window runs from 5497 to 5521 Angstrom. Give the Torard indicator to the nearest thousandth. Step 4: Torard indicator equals 0.160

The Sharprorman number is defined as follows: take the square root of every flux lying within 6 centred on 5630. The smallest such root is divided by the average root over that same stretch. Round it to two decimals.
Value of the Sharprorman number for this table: 0.96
